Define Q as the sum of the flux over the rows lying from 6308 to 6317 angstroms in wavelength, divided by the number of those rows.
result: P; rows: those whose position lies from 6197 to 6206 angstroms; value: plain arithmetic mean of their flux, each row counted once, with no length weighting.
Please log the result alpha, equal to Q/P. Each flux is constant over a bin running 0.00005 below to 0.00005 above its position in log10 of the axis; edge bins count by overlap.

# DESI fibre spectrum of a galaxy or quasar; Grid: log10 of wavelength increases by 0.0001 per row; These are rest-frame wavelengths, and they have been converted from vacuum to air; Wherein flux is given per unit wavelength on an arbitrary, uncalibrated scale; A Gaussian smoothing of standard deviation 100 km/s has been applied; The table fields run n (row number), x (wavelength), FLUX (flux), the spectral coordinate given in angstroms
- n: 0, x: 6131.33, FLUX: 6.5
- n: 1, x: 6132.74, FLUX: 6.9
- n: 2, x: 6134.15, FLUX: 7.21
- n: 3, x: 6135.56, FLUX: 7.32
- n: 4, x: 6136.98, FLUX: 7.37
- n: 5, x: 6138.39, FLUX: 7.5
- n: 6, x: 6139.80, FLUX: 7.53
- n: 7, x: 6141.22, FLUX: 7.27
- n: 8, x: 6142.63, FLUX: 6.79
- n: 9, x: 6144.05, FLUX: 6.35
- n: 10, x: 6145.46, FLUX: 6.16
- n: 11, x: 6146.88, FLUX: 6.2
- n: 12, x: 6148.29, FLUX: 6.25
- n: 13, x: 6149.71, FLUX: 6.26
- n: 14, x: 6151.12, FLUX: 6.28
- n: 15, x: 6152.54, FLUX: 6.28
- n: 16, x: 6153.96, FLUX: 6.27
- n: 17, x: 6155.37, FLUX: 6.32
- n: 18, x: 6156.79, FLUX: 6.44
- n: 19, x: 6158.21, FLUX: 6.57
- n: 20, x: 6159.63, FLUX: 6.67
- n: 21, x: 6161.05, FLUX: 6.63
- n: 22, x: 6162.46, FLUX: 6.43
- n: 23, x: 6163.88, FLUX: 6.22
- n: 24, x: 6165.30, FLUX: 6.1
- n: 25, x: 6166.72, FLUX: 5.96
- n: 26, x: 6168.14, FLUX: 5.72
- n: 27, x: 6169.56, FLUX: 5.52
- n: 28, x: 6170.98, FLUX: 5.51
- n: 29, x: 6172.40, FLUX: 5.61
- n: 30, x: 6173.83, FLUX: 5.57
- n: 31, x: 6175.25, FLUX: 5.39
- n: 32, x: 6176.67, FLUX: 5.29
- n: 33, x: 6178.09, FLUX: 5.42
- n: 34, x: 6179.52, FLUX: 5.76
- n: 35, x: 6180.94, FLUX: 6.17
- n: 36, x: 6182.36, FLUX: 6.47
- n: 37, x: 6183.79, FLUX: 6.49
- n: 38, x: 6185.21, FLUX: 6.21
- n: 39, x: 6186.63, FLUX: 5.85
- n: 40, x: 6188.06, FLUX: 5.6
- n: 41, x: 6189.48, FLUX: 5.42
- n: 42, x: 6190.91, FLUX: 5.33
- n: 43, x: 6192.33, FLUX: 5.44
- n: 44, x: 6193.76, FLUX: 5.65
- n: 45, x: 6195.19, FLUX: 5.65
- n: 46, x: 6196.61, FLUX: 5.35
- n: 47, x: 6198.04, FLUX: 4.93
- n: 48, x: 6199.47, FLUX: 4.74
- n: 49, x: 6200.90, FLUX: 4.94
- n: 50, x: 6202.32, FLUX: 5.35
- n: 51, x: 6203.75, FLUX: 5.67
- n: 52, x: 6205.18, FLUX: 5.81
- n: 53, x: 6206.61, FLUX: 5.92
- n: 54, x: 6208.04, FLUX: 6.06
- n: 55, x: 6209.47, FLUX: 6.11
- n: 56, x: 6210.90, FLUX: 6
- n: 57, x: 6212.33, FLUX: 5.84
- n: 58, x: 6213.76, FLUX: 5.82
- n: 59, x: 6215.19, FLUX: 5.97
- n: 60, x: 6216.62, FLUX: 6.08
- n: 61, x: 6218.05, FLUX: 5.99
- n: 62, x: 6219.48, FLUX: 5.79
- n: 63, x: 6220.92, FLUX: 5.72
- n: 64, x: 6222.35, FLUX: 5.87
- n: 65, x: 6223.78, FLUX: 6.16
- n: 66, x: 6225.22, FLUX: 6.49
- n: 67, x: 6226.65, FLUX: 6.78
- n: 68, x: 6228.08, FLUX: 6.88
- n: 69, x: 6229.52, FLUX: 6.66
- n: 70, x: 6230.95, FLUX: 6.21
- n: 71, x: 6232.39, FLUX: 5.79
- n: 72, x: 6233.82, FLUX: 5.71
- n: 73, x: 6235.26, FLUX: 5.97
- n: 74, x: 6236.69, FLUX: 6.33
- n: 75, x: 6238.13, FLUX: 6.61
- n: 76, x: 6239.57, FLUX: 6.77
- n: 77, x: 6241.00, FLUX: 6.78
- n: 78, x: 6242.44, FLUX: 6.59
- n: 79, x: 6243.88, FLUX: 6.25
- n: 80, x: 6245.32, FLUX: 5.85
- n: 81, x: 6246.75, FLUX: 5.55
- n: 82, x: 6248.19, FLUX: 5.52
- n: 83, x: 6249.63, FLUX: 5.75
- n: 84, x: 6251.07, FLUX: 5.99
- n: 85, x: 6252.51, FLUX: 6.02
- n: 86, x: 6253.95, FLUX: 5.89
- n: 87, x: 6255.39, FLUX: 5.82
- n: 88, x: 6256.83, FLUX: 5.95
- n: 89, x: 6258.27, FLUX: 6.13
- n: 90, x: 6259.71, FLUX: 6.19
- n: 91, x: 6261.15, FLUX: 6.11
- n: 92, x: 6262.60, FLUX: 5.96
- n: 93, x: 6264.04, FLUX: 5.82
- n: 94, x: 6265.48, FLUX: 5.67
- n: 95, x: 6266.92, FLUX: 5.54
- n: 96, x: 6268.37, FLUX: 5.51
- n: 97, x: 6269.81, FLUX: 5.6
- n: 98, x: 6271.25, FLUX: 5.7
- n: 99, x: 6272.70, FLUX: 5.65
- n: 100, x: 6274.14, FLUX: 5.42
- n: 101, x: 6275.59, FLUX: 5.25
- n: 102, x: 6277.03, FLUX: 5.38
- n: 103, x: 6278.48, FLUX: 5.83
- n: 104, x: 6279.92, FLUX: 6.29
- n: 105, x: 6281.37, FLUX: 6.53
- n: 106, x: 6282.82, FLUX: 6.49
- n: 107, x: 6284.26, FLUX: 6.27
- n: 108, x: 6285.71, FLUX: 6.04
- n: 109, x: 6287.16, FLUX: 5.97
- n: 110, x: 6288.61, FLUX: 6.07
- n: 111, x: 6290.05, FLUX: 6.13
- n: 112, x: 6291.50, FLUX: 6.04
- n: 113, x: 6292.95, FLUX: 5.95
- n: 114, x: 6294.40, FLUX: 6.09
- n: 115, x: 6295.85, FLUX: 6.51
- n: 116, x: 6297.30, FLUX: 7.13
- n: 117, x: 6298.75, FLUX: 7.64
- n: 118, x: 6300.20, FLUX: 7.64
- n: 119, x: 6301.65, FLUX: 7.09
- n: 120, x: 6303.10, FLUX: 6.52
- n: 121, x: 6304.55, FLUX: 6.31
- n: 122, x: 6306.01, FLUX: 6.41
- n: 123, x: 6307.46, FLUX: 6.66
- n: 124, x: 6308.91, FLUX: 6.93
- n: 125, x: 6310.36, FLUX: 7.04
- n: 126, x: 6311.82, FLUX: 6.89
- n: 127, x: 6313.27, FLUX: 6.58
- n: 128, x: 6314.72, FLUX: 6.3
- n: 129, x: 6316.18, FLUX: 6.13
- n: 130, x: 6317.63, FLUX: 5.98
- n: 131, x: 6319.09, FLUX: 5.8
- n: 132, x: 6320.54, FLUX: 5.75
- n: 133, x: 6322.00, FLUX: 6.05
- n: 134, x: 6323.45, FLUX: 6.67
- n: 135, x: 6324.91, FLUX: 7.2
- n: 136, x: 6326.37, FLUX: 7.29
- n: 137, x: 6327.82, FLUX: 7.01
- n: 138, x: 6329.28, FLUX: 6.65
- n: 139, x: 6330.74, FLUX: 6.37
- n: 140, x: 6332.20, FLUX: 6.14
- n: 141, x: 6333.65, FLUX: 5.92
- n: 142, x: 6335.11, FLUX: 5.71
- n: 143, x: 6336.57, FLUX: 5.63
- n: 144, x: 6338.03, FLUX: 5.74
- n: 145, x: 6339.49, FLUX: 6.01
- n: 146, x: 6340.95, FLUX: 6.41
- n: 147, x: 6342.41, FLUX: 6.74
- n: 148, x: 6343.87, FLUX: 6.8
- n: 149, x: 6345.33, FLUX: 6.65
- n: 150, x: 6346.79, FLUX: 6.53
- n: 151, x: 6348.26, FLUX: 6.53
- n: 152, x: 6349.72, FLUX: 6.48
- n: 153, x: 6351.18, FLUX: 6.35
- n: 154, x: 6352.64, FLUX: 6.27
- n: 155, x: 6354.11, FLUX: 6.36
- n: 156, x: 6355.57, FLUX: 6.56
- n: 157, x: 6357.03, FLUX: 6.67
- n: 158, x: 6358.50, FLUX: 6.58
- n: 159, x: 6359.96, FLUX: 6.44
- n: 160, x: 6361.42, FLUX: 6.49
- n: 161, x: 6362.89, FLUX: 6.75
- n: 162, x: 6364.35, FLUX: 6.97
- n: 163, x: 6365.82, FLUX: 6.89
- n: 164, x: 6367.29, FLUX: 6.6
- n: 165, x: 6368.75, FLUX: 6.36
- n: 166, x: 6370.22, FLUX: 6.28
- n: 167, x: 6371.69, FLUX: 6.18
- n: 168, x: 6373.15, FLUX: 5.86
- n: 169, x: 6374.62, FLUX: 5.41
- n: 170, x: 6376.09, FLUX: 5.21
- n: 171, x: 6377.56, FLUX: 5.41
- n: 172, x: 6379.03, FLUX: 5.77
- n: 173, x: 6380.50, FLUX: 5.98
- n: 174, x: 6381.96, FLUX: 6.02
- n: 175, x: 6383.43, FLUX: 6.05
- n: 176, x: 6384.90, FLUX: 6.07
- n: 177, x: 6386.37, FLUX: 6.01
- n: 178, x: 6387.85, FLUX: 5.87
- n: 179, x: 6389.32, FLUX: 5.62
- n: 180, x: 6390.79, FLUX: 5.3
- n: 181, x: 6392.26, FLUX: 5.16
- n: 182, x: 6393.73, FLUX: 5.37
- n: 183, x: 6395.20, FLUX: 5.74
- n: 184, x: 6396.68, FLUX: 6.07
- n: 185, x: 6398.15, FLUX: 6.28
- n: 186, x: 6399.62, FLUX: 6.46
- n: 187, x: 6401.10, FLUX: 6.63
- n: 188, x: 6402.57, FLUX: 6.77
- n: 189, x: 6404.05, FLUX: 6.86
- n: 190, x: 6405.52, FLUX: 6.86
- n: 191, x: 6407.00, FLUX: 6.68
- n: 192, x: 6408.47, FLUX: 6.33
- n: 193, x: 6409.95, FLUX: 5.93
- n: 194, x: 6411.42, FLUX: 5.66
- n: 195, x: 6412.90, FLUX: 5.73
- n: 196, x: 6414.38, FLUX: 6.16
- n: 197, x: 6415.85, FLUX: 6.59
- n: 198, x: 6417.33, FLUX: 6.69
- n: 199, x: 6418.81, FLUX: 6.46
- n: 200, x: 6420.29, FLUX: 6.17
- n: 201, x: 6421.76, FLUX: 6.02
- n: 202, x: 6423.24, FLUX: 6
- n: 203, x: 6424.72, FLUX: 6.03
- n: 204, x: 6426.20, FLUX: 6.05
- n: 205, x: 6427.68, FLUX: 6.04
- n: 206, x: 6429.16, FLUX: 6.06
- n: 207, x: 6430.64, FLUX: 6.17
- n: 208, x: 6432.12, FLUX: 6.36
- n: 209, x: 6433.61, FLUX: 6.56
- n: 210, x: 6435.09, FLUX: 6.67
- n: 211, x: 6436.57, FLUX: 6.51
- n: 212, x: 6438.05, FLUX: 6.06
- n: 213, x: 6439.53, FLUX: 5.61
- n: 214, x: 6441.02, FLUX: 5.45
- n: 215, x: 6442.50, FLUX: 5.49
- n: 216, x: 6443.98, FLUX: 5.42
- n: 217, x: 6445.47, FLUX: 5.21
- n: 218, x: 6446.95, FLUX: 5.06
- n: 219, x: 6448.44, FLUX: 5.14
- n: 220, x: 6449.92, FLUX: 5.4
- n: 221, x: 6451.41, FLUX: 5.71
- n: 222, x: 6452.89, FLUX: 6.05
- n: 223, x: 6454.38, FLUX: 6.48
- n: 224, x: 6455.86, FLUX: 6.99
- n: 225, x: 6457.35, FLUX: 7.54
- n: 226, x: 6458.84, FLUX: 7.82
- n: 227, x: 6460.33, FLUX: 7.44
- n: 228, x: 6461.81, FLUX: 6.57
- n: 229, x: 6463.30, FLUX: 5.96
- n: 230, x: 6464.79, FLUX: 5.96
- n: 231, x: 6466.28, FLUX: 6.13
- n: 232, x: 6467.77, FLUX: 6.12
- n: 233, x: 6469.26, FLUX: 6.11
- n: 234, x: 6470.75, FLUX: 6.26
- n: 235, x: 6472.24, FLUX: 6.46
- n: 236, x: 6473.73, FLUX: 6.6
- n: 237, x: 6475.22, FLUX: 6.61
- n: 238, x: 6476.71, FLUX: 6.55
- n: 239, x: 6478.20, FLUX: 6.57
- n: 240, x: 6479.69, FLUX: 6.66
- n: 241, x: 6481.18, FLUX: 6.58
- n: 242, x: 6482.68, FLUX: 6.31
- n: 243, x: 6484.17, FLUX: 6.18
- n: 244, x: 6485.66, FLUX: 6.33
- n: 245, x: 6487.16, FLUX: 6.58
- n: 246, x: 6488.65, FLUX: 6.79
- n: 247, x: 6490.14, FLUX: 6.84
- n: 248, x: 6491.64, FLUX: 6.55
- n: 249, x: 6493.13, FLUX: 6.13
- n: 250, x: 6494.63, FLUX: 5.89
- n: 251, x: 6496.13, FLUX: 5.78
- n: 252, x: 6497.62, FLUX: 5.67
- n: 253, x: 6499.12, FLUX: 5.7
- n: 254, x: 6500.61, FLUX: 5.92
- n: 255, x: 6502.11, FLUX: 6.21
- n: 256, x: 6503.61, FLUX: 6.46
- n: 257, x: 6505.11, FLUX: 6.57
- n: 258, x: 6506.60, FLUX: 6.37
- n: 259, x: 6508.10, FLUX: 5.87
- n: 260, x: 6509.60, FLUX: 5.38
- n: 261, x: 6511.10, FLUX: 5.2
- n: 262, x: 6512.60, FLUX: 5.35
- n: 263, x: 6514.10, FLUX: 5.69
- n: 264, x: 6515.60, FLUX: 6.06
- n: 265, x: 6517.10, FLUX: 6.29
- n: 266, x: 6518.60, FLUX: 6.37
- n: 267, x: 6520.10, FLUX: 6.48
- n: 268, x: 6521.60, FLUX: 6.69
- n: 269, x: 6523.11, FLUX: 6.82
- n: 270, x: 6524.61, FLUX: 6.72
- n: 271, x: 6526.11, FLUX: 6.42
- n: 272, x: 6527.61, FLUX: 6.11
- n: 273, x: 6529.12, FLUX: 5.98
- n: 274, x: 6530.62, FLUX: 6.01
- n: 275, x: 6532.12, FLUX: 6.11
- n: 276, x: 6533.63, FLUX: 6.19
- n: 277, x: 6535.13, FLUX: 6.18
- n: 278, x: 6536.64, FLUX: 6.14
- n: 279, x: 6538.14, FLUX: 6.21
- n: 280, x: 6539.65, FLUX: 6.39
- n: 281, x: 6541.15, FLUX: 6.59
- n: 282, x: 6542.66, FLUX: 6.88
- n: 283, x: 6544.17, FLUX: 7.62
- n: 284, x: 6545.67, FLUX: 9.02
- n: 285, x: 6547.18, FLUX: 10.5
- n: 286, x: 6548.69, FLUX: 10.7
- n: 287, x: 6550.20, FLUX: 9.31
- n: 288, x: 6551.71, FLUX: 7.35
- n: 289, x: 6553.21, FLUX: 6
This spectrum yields 1.27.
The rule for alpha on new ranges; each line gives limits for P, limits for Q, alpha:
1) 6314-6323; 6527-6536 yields 1.02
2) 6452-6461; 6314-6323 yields 0.85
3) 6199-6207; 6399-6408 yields 1.24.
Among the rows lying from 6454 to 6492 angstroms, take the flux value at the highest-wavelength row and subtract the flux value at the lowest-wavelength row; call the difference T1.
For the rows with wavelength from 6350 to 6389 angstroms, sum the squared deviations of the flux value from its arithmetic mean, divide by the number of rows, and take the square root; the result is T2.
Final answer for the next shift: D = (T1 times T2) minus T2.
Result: -0.41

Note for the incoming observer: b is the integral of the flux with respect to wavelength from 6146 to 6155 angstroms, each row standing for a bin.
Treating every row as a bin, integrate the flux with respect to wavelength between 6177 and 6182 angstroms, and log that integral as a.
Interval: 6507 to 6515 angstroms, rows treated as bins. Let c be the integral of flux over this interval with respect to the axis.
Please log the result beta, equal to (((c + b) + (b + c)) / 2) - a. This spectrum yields 72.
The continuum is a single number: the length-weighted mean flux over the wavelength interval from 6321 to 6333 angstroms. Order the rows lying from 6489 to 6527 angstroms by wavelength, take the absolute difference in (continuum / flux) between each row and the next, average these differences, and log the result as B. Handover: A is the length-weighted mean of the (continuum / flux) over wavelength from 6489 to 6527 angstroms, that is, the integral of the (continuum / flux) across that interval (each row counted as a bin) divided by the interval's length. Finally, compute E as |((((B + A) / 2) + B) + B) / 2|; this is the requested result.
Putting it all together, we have 0.32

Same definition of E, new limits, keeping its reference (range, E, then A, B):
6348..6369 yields 0.28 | 1.01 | 0.022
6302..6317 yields 0.29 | 1.01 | 0.031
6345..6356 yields 0.28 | 1.03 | 0.015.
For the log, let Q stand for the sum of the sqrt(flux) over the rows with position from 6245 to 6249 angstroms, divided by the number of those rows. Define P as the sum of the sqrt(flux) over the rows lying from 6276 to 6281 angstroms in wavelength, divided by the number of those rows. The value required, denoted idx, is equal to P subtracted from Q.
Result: -0.04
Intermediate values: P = 2.41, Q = 2.37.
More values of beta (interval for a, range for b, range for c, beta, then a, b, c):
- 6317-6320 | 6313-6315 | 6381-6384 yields 13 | 18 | 13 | 18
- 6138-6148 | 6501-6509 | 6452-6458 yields 23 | 68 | 50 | 40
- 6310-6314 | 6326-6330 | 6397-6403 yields 40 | 27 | 28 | 39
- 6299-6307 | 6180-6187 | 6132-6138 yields 32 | 55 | 44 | 43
